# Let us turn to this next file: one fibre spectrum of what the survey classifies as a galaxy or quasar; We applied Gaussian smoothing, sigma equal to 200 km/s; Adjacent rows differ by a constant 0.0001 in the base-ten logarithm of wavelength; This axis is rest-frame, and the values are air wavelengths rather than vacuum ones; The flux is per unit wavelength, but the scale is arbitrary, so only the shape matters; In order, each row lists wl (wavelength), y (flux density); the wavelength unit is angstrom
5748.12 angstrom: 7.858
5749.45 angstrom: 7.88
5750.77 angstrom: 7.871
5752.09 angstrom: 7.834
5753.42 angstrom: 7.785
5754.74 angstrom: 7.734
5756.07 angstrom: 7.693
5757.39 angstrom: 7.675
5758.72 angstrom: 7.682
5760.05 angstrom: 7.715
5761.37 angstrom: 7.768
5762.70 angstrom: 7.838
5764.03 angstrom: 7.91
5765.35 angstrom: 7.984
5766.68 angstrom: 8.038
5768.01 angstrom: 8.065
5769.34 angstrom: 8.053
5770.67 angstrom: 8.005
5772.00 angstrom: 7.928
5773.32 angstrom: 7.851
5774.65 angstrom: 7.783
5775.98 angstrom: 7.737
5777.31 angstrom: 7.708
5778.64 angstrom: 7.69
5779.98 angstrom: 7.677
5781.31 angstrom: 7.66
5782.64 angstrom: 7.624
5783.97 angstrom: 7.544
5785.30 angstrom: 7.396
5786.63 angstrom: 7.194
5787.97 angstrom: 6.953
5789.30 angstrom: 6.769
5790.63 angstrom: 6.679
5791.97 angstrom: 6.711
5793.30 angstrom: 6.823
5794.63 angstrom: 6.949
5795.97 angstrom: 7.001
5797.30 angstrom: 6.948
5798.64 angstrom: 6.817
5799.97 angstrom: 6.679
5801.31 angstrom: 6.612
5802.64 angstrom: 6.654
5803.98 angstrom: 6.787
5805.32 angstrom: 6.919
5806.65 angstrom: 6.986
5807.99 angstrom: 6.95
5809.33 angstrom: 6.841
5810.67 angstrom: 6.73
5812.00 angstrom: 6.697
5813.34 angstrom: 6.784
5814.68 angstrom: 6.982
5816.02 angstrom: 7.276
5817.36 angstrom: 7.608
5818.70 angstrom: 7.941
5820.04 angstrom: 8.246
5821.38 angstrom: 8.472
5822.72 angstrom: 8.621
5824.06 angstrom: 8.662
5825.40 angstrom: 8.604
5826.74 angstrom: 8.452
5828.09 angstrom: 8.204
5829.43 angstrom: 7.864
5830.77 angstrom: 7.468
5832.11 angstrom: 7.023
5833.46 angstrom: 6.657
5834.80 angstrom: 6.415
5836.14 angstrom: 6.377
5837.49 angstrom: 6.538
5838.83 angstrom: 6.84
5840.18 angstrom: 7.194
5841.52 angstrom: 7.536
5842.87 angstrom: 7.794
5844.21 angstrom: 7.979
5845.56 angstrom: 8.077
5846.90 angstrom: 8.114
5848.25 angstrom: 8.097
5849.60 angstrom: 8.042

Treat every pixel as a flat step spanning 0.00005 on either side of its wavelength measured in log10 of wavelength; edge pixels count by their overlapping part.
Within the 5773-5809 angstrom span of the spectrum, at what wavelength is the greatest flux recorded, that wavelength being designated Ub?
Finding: 5773.32 angstrom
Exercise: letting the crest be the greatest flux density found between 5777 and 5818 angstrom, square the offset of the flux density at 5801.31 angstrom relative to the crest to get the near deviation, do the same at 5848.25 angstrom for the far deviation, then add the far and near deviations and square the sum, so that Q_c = 1.83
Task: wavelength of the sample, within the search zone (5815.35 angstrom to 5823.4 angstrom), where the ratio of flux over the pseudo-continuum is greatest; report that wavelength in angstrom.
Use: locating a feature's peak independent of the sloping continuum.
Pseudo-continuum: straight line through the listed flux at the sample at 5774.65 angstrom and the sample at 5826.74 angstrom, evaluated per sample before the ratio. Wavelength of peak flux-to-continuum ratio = 5822.72 angstrom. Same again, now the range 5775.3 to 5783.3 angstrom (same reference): 5775.98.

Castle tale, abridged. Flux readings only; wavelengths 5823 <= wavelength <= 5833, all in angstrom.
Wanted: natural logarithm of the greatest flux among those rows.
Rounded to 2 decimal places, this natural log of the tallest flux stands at 2.16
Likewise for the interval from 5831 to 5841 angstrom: 1.97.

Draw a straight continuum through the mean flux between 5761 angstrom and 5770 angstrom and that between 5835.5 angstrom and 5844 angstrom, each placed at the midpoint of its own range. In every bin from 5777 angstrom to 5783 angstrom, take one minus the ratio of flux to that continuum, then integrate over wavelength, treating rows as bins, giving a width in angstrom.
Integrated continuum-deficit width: 0.09 angstrom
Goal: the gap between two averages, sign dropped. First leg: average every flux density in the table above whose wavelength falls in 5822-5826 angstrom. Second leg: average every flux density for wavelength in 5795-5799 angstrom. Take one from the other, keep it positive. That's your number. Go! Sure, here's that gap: 1.7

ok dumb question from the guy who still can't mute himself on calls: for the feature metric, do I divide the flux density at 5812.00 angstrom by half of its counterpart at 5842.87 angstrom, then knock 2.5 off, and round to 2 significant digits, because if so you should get -0.78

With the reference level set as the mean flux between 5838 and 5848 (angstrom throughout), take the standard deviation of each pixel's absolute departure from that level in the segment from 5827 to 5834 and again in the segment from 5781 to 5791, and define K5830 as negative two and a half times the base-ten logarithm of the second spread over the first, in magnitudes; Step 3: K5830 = -0.2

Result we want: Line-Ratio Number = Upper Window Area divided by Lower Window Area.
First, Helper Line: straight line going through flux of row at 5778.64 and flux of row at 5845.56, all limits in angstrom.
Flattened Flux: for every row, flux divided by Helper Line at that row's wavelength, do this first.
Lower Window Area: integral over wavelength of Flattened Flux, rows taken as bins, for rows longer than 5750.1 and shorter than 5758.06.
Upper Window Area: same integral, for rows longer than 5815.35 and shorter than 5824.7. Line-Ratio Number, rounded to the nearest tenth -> 1.2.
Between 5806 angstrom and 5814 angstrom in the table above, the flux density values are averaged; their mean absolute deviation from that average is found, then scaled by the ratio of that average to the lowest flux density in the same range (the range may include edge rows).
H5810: 0.1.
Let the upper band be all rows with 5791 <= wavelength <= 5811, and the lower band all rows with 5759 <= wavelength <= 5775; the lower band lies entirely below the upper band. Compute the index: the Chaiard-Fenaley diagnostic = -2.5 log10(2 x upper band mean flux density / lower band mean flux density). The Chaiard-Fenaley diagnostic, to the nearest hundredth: -0.59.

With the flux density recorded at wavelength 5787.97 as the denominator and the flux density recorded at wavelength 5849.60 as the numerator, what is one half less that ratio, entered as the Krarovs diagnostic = -0.657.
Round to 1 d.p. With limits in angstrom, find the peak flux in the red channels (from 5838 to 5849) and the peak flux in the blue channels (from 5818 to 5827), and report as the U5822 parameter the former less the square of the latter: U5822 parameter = -66.9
